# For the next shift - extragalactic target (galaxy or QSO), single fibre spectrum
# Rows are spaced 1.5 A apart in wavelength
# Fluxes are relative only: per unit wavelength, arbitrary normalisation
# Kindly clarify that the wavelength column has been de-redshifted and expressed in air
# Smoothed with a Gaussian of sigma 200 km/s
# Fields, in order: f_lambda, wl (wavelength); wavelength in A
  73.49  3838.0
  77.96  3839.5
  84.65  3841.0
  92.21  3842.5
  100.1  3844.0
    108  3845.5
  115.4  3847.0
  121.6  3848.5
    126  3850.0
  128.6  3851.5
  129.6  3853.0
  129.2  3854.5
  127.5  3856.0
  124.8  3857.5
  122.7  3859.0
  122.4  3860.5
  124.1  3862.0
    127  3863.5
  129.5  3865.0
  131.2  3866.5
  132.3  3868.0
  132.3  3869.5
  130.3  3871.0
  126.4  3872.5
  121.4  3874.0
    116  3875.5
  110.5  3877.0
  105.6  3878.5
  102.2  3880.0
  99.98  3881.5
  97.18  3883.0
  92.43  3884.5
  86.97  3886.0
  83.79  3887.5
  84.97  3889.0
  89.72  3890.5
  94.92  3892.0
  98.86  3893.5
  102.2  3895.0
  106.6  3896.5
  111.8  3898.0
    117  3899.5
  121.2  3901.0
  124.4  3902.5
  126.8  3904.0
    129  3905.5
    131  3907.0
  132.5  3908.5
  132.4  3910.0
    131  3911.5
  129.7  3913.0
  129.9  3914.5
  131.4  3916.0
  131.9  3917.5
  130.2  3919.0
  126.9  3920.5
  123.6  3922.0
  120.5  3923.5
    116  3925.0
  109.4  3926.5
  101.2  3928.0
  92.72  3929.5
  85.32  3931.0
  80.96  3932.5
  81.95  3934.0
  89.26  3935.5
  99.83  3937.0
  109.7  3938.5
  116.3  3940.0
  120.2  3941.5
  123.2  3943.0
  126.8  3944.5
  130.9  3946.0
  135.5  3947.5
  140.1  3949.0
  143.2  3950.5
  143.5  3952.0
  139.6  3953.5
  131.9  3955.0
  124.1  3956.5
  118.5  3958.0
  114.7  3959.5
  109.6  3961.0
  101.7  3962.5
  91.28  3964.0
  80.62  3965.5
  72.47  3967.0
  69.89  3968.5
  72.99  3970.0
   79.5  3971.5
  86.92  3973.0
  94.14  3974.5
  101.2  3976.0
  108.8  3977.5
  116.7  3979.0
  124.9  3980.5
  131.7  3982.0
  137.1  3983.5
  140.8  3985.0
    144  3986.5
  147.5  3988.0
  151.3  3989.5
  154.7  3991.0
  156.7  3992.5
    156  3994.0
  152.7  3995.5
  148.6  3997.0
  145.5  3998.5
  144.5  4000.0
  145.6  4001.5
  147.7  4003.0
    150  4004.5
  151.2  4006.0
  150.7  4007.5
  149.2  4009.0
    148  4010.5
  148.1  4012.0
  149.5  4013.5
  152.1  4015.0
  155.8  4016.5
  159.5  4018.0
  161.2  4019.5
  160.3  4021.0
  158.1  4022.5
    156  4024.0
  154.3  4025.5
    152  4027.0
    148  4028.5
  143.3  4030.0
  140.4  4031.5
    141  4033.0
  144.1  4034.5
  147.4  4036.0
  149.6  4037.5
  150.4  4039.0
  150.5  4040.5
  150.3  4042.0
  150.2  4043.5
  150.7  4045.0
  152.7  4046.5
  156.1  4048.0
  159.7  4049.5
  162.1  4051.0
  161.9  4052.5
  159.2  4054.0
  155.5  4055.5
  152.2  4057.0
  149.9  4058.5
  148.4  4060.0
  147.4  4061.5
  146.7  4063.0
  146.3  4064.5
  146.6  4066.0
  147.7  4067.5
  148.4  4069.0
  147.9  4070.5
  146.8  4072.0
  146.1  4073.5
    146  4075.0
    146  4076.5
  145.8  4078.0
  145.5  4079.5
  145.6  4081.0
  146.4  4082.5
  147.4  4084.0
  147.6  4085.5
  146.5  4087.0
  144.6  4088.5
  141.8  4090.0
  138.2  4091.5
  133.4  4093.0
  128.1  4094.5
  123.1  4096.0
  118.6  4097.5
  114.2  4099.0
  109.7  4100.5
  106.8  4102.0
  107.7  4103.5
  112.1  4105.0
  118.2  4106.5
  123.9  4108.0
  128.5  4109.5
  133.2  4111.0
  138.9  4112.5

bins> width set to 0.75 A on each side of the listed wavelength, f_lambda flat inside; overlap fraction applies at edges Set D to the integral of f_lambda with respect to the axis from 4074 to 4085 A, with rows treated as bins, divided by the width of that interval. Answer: 146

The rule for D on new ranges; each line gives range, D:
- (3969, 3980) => 94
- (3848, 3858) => 127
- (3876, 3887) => 99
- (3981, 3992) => 144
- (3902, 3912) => 130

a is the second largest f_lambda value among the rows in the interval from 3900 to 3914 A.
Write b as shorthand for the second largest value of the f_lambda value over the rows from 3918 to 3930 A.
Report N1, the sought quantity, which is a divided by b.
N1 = 1.04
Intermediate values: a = 132.4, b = 126.9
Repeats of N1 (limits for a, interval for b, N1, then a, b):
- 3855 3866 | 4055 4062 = 0.84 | 127.5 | 152.2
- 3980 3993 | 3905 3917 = 1.17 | 154.7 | 132.4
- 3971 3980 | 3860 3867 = 0.84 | 108.8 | 129.5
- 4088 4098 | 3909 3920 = 1.08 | 141.8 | 131.9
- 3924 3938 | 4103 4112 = 0.85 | 109.4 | 128.5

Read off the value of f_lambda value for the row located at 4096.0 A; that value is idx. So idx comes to 123.1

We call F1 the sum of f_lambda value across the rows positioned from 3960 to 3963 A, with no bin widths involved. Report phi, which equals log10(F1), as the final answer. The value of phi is 2.32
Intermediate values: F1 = 211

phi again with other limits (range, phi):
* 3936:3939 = 2.32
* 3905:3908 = 2.41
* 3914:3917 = 2.42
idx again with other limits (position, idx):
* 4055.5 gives 155.5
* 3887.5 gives 83.79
